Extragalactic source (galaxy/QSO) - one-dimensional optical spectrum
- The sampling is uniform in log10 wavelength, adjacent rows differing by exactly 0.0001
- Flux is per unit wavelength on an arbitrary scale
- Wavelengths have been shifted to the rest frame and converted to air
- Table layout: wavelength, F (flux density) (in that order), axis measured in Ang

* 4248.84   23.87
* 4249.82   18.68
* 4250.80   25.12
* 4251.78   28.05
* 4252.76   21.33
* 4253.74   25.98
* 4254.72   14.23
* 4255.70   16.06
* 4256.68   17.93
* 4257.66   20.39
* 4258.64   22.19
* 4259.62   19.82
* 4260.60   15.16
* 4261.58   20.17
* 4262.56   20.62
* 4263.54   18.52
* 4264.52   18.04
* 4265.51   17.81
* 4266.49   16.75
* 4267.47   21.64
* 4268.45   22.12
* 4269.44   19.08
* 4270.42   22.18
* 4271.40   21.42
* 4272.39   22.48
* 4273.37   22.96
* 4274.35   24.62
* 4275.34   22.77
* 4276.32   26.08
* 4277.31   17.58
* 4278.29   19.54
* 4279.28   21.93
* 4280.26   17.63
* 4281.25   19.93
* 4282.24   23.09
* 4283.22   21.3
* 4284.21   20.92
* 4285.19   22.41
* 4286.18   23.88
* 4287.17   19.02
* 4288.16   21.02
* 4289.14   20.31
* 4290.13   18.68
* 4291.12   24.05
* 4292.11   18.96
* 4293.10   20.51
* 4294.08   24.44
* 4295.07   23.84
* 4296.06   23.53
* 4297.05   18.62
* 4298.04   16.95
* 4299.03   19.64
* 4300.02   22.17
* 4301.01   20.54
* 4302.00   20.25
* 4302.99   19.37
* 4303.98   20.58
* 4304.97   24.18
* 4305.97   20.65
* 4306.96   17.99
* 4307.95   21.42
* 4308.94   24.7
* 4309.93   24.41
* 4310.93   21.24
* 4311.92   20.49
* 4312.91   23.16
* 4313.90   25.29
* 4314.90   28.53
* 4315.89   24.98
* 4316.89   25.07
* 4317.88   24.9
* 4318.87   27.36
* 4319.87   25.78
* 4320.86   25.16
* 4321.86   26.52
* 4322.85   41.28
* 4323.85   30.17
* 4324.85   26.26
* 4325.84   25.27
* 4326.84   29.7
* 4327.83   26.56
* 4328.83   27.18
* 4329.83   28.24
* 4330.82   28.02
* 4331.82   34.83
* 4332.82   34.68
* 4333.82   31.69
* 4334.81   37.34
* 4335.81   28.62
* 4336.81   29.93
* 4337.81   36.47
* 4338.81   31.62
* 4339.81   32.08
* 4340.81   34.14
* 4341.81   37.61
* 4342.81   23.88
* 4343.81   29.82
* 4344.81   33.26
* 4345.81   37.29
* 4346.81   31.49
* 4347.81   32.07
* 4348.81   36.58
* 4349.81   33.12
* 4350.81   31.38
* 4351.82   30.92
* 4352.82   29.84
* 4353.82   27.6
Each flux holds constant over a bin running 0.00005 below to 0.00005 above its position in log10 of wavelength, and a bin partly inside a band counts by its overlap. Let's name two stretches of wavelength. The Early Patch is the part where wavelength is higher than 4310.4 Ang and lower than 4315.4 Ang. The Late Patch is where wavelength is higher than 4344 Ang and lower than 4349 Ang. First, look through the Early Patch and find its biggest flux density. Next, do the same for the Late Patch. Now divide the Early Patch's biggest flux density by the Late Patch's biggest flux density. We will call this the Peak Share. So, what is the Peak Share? 0.77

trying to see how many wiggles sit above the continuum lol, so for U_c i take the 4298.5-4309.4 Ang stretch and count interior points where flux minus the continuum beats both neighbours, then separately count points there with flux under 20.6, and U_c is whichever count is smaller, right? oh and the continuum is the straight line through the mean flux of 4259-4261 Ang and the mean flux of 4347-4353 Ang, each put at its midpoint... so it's 2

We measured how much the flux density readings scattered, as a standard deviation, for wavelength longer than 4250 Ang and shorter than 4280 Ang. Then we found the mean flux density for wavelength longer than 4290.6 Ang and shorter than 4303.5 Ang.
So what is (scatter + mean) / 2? 12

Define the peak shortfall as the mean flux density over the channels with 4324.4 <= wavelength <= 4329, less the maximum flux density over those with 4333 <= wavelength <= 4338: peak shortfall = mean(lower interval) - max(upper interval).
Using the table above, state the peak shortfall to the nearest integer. -10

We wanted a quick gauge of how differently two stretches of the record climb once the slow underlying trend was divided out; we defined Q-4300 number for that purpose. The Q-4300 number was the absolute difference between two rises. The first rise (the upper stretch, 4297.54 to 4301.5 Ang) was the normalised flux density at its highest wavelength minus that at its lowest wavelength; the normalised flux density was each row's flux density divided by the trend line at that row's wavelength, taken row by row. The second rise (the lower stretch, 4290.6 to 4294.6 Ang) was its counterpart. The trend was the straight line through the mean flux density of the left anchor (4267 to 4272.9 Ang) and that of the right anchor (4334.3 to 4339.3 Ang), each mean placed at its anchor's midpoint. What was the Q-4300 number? 0.13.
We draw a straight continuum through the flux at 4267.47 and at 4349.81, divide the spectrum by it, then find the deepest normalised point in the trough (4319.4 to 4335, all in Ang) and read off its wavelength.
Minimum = 4325.84 Ang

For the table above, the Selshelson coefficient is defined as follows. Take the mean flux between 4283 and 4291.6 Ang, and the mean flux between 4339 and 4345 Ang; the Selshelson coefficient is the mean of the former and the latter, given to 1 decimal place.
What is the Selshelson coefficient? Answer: 26.5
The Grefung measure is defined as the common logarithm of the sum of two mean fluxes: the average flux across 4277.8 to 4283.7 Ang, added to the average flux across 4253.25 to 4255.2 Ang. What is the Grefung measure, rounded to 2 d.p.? 1.61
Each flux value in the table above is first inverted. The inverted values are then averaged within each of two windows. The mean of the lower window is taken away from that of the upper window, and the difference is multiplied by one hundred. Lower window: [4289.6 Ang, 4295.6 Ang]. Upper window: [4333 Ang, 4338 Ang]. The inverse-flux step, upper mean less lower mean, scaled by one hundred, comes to -1.6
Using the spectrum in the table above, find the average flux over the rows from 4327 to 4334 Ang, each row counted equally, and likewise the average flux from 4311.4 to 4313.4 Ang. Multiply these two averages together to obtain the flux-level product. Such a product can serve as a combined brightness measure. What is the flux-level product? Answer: 658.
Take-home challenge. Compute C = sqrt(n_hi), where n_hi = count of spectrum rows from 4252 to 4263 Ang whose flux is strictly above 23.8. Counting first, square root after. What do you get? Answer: 1.0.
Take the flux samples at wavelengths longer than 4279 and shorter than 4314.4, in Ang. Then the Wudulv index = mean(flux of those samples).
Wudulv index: 21.3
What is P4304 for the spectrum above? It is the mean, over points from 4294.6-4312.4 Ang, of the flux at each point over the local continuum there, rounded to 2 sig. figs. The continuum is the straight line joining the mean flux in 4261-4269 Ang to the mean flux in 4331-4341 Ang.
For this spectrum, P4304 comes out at 0.79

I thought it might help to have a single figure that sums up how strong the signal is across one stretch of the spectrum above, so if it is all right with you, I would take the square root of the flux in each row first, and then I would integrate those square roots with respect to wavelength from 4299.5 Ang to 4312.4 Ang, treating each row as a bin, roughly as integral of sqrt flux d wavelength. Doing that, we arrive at 60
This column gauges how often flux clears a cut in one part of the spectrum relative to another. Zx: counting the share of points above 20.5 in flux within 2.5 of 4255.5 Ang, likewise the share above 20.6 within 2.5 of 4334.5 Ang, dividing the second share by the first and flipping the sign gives -5.00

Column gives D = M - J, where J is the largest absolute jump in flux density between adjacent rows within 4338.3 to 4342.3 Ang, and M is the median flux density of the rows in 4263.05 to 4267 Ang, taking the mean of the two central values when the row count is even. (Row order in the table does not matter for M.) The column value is 14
